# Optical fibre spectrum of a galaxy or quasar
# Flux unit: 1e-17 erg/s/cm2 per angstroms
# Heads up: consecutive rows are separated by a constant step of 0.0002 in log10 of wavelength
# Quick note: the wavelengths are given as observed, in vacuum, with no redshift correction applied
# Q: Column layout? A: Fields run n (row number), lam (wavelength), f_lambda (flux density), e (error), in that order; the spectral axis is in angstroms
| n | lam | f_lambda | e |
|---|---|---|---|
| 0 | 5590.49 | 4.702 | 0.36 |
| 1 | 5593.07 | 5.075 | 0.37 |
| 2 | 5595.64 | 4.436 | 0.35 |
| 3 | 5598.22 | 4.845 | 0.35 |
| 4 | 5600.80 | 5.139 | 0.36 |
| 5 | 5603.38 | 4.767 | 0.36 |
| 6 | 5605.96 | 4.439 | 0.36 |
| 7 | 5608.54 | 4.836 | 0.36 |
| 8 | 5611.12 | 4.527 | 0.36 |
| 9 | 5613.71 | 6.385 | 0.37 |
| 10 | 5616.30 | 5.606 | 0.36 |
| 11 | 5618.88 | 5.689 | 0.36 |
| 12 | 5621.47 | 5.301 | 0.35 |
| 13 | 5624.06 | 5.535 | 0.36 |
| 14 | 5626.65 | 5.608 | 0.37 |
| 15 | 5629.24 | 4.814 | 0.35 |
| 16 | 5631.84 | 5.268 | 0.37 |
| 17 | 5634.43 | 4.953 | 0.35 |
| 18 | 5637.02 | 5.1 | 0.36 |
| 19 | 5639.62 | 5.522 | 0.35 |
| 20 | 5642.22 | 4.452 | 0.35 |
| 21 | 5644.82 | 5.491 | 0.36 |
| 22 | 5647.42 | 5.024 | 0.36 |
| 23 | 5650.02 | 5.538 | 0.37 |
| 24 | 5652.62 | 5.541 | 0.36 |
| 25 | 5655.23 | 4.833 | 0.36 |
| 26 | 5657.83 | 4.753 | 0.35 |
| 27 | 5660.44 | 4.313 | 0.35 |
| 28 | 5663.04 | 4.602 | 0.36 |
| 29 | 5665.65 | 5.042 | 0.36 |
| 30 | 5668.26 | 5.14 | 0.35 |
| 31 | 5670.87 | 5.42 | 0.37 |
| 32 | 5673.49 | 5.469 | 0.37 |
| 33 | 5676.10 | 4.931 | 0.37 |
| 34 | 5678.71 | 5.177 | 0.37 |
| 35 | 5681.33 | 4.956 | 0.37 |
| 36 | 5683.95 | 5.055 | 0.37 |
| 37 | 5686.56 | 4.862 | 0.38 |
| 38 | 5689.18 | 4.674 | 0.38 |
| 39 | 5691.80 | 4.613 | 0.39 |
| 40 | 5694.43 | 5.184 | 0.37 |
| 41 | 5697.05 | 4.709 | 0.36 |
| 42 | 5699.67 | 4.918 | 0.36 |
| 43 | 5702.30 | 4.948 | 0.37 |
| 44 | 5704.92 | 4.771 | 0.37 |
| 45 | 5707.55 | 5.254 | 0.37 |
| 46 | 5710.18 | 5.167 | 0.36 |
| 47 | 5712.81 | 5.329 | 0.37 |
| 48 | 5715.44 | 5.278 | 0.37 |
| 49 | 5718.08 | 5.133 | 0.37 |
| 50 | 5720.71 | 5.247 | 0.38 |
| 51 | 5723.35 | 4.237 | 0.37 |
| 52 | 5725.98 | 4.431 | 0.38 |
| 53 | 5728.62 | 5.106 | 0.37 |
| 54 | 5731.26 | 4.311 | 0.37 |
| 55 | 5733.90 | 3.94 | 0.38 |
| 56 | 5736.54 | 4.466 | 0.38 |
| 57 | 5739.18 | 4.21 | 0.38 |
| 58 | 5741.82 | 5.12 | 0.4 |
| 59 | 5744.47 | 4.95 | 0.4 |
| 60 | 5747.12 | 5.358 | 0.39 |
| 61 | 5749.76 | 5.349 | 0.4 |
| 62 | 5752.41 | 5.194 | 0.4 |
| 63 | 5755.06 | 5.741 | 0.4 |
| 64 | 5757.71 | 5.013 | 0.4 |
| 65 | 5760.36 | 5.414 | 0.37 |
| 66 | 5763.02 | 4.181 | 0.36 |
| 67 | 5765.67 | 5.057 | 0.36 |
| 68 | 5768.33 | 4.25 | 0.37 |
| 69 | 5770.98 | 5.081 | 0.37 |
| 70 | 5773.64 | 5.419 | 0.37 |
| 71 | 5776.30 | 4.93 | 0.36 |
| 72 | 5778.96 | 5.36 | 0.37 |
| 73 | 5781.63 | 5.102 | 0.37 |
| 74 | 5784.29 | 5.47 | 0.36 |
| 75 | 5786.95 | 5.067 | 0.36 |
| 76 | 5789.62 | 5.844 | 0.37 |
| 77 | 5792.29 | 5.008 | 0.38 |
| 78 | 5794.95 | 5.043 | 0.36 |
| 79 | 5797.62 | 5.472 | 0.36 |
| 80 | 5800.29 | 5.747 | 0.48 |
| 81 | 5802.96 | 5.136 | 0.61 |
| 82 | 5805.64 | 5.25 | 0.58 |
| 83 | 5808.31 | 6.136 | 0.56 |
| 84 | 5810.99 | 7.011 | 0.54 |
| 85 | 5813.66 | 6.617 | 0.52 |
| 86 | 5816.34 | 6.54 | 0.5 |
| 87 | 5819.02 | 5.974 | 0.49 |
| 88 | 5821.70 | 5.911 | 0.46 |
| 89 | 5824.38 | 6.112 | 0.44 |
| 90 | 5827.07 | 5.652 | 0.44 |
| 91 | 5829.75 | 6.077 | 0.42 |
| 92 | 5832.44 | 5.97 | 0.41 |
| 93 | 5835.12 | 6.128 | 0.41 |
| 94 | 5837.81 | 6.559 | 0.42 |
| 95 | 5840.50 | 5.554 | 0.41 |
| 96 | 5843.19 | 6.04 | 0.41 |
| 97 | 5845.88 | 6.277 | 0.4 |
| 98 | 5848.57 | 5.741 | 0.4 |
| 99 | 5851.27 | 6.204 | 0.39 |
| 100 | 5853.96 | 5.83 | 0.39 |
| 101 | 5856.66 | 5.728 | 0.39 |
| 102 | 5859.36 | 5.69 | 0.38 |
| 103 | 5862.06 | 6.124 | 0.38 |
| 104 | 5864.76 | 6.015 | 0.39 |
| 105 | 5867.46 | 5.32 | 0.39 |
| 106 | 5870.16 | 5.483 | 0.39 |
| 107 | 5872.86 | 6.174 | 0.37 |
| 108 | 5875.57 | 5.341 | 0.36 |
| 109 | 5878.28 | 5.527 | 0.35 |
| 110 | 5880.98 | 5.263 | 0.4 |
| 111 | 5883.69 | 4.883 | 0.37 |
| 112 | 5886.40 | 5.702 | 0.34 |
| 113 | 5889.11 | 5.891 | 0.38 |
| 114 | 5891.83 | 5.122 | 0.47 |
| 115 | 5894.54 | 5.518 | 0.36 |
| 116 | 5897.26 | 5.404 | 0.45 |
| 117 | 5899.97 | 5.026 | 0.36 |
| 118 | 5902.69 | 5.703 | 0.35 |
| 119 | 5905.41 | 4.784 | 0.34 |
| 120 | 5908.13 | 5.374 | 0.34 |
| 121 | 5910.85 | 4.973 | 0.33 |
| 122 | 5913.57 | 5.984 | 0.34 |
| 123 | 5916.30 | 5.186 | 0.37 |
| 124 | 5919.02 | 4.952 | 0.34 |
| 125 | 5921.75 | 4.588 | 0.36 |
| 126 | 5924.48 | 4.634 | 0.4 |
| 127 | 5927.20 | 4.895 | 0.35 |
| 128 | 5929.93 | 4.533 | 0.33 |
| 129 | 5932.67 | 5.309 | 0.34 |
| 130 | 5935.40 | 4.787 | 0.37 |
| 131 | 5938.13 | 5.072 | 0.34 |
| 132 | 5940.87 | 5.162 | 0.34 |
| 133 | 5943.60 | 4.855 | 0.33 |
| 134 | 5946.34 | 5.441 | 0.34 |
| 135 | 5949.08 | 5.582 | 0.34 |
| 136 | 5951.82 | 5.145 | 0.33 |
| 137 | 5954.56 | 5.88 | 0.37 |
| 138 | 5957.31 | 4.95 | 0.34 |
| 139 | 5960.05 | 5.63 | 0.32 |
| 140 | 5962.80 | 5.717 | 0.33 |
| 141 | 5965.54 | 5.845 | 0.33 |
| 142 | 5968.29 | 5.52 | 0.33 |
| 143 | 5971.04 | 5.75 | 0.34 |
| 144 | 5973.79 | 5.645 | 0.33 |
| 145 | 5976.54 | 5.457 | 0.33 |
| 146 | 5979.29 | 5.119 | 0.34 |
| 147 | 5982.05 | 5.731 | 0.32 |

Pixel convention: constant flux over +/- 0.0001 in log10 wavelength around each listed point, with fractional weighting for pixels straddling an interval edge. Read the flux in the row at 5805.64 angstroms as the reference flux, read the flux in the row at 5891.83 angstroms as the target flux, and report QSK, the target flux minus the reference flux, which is -0.1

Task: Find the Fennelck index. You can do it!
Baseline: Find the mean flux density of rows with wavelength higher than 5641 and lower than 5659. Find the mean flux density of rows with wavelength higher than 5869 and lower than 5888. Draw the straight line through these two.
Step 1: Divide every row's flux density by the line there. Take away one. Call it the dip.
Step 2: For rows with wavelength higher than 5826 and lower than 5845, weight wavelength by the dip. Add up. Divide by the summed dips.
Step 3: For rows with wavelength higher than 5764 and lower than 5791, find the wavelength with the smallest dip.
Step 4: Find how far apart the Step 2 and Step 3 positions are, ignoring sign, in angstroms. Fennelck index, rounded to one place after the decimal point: 67.2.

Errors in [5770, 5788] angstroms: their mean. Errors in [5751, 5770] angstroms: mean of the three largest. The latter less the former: 0.034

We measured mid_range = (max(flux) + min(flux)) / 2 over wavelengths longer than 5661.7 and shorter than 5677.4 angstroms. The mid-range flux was 5.0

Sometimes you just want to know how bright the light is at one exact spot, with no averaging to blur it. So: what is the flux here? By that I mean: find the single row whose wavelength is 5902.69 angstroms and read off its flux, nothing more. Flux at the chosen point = 5.703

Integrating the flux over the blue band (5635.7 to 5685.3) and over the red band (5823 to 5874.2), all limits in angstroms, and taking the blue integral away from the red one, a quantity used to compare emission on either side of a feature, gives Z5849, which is 52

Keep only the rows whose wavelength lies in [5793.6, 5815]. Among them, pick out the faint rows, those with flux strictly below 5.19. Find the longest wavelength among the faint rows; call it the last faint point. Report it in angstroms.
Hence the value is 5802.96 angstroms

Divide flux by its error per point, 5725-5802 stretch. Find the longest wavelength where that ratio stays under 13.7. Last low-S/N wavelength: 5800.29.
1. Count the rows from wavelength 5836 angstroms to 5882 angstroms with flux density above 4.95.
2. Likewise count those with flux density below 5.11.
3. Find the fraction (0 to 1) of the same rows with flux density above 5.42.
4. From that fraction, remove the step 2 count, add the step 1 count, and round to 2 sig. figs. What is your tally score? 18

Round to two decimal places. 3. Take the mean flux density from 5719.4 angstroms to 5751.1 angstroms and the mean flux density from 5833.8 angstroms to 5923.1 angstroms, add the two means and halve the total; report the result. 5.15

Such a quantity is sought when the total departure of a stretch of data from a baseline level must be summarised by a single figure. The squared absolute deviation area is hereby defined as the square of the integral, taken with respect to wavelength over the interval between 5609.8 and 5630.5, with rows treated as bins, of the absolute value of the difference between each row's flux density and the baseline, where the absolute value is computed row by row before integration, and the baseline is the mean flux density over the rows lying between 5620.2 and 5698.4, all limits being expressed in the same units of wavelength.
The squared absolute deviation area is 138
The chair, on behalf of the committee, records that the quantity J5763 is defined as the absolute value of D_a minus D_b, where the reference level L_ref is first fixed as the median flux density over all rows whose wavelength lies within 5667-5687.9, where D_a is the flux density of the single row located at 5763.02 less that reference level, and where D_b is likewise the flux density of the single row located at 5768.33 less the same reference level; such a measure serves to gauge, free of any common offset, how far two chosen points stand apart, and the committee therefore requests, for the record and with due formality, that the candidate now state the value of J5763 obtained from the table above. 0.07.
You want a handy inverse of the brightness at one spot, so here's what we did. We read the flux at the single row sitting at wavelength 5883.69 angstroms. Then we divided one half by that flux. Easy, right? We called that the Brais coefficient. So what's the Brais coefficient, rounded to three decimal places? 0.102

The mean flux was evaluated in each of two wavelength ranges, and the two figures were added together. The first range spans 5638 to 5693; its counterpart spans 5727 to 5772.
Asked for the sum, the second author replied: 9.9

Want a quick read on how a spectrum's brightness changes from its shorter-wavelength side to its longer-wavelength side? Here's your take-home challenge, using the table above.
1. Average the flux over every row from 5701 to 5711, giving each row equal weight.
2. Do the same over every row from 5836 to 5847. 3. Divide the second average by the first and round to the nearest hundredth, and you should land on 1.21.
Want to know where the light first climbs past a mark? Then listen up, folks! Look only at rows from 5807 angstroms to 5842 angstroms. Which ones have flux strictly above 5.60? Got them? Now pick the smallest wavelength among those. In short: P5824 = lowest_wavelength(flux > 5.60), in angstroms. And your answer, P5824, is 5808.31 angstroms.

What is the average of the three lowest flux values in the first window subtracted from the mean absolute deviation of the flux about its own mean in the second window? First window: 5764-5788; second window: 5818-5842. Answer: -4.54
